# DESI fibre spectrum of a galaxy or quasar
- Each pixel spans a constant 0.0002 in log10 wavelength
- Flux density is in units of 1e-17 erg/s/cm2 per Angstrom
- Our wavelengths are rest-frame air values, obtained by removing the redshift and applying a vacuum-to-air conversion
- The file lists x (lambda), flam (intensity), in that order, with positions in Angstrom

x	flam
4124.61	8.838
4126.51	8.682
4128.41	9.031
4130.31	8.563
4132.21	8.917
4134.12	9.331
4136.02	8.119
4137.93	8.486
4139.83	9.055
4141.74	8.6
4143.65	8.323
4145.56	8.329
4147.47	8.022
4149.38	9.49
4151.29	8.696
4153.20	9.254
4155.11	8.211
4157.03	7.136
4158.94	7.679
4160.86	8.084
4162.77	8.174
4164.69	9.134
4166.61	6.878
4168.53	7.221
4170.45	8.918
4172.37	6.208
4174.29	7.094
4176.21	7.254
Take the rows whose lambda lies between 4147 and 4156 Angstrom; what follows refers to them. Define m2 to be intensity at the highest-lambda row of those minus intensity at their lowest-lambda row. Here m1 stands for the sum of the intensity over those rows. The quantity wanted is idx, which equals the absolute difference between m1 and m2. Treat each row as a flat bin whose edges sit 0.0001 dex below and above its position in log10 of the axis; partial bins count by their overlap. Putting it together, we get 43.5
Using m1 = 43.7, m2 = 0.2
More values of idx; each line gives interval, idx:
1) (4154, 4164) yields 39.3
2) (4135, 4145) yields 42.4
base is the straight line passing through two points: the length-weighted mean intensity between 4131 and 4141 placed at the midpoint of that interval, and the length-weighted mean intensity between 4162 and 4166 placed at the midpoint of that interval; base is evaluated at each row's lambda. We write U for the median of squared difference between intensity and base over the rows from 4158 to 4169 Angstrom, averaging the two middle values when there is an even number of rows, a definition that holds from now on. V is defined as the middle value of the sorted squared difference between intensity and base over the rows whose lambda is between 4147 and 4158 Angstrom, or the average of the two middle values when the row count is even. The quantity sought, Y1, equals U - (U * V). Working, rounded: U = 0.6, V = 0.4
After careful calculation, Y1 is 0.34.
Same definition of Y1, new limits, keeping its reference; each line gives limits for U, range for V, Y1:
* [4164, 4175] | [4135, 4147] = 1.47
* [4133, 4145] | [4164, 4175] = -0.08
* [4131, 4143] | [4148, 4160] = 0.04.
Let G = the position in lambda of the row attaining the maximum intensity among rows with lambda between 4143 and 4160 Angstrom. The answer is 4149.38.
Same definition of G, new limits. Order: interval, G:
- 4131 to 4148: 4134.12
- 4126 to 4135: 4134.12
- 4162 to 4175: 4164.69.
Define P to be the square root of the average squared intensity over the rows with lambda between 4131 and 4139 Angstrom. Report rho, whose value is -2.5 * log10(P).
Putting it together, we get -2.35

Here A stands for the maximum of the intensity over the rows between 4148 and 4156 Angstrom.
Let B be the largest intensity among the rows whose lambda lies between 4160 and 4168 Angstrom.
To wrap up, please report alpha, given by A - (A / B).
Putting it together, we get 8.45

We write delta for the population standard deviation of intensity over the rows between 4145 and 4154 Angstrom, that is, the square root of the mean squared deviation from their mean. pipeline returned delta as 0.55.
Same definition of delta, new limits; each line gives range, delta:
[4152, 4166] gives 0.70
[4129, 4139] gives 0.41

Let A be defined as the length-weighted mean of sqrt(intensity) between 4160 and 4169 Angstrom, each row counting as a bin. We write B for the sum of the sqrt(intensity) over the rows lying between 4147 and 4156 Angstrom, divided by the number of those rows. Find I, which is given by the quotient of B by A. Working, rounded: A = 2.81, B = 2.95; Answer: 1.05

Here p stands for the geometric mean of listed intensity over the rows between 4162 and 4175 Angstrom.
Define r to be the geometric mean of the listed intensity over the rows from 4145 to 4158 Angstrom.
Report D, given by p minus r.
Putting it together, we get -0.8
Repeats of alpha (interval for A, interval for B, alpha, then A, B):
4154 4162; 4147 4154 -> 7.35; 8.211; 9.49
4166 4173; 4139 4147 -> 7.93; 8.918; 9.055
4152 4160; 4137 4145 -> 8.23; 9.254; 9.055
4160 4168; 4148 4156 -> 8.17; 9.134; 9.49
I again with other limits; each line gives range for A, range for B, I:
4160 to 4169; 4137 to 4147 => 1.04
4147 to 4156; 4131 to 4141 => 1.00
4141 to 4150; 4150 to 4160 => 0.98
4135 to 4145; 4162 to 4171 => 0.97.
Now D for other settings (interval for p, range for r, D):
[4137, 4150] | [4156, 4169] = 0.9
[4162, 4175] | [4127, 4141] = -1.2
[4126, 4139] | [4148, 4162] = 0.4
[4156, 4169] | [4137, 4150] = -0.9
